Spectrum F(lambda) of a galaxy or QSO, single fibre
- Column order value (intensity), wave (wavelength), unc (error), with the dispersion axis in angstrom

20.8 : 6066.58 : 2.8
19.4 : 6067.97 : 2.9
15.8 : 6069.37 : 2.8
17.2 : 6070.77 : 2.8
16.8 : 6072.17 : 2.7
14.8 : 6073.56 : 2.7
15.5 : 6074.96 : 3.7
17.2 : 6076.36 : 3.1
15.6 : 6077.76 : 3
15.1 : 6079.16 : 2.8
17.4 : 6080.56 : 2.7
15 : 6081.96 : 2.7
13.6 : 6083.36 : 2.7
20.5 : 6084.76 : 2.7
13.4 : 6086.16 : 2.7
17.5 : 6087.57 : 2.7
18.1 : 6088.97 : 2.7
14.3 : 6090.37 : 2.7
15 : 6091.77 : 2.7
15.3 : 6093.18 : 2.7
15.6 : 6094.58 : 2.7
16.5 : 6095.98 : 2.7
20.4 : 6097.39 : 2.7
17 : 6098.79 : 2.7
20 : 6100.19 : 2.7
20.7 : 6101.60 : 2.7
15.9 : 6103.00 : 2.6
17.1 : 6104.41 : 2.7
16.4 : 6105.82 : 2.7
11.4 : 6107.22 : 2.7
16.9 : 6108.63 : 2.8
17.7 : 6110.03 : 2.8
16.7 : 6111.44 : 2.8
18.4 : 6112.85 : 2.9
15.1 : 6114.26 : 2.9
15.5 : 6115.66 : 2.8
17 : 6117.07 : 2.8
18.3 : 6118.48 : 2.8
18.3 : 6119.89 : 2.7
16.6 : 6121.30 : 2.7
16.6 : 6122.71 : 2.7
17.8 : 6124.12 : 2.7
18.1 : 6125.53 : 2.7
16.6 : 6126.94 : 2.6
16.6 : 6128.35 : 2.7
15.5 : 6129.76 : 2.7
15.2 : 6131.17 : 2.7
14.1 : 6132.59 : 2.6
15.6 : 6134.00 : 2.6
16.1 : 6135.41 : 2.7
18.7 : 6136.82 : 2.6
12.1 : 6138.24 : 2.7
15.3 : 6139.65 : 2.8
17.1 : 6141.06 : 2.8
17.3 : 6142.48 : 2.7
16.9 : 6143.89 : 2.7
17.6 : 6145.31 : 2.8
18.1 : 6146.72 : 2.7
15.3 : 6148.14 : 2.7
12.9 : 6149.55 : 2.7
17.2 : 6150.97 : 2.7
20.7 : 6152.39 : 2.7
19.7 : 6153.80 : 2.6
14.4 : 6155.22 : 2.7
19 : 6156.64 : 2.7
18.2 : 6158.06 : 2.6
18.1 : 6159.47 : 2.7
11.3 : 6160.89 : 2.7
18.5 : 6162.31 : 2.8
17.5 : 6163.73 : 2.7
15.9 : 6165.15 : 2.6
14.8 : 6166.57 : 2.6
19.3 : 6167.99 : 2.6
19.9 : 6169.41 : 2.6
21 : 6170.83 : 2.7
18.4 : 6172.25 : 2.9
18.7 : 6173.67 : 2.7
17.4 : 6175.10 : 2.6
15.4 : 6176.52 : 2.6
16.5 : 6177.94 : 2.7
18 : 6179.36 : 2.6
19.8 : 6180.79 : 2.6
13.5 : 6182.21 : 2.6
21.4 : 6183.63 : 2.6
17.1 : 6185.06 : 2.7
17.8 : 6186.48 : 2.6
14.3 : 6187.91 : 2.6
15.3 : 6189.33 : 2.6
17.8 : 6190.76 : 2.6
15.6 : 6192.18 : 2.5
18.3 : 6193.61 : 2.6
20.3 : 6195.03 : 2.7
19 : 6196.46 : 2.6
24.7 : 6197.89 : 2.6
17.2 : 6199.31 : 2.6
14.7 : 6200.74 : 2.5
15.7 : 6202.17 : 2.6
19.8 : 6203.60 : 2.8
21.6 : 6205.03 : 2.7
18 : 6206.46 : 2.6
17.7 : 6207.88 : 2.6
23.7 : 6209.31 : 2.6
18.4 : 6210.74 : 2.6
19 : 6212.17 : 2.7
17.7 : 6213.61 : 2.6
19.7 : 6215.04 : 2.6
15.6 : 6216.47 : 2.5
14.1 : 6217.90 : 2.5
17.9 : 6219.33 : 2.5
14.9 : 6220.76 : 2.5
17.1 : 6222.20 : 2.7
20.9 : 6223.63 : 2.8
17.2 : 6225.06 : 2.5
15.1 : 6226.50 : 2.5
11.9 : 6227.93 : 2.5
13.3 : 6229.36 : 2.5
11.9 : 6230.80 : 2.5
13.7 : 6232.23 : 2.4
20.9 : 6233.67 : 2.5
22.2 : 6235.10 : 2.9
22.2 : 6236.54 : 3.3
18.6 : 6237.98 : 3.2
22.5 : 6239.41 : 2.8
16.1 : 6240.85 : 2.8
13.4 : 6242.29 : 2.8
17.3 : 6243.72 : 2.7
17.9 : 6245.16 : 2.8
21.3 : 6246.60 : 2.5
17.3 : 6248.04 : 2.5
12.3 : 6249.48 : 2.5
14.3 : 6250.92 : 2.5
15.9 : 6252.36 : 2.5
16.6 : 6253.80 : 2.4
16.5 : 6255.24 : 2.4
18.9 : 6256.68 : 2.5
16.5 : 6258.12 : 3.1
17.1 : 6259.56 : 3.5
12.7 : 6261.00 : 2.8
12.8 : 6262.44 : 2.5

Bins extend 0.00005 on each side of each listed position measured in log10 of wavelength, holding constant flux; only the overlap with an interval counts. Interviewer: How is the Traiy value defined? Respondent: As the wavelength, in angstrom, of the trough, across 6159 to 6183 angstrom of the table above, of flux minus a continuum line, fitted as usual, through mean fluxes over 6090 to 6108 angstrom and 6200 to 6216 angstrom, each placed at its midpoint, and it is 6160.89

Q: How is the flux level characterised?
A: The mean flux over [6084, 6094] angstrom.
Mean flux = 16.3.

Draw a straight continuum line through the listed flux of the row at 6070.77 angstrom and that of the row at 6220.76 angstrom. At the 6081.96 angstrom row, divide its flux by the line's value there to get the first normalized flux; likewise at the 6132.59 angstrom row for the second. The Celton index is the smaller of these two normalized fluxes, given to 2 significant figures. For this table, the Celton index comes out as 0.87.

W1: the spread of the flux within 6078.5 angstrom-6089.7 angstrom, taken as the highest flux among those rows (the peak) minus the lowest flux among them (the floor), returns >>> 7.1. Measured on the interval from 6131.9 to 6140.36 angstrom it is 6.6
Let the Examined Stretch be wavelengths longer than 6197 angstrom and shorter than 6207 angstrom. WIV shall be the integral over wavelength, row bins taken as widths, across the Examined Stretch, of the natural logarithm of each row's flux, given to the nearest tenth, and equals 29.2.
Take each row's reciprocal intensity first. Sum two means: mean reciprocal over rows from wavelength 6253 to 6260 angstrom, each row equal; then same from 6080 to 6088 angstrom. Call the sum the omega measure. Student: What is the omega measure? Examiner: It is 0.122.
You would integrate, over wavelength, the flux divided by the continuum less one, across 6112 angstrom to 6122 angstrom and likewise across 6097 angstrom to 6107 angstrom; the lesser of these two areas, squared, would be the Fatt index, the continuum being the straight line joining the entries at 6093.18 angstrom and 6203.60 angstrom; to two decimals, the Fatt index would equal 0.21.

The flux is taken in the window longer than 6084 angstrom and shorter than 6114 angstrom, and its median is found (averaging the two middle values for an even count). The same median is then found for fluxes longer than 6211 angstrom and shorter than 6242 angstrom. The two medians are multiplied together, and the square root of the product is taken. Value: 17.0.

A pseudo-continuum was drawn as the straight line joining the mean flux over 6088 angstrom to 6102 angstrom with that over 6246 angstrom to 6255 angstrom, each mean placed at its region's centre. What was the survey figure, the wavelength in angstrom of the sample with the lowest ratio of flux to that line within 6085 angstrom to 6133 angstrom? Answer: 6107.22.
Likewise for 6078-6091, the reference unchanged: 6086.16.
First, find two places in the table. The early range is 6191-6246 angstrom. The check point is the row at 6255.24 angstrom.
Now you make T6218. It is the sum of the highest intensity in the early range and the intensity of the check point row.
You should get 41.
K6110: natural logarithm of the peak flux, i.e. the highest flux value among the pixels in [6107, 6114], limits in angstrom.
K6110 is 2.91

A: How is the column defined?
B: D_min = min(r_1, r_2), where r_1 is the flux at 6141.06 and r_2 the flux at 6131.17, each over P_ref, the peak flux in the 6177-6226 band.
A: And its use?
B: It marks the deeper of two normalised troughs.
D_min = 0.615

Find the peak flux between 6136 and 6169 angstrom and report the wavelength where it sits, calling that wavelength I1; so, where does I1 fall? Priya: 6152.39 angstrom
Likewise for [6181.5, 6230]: 6197.89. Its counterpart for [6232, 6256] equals 6239.41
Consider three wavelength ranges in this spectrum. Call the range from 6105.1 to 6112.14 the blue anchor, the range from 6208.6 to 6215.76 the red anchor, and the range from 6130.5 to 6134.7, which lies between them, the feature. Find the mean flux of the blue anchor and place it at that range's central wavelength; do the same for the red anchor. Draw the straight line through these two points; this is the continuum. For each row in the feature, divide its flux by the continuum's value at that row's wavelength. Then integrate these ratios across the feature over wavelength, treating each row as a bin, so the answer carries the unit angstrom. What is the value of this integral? 3.8 angstrom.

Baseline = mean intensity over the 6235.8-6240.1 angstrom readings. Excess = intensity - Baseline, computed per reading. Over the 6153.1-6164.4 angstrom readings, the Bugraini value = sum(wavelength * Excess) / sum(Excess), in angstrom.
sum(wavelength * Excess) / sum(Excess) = 6159.2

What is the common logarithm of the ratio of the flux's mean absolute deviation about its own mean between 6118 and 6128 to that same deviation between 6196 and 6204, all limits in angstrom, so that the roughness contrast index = -0.5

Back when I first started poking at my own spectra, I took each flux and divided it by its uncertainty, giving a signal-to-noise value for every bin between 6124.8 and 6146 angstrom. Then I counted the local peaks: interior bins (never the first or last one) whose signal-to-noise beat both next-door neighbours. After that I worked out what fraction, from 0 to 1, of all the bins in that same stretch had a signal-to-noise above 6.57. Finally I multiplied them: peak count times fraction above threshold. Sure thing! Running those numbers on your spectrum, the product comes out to 0.4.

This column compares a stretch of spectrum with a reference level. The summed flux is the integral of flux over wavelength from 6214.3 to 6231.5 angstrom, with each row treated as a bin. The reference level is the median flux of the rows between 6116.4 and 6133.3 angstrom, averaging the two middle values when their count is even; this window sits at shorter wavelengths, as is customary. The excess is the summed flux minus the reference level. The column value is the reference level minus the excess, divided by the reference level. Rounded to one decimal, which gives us -14.4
